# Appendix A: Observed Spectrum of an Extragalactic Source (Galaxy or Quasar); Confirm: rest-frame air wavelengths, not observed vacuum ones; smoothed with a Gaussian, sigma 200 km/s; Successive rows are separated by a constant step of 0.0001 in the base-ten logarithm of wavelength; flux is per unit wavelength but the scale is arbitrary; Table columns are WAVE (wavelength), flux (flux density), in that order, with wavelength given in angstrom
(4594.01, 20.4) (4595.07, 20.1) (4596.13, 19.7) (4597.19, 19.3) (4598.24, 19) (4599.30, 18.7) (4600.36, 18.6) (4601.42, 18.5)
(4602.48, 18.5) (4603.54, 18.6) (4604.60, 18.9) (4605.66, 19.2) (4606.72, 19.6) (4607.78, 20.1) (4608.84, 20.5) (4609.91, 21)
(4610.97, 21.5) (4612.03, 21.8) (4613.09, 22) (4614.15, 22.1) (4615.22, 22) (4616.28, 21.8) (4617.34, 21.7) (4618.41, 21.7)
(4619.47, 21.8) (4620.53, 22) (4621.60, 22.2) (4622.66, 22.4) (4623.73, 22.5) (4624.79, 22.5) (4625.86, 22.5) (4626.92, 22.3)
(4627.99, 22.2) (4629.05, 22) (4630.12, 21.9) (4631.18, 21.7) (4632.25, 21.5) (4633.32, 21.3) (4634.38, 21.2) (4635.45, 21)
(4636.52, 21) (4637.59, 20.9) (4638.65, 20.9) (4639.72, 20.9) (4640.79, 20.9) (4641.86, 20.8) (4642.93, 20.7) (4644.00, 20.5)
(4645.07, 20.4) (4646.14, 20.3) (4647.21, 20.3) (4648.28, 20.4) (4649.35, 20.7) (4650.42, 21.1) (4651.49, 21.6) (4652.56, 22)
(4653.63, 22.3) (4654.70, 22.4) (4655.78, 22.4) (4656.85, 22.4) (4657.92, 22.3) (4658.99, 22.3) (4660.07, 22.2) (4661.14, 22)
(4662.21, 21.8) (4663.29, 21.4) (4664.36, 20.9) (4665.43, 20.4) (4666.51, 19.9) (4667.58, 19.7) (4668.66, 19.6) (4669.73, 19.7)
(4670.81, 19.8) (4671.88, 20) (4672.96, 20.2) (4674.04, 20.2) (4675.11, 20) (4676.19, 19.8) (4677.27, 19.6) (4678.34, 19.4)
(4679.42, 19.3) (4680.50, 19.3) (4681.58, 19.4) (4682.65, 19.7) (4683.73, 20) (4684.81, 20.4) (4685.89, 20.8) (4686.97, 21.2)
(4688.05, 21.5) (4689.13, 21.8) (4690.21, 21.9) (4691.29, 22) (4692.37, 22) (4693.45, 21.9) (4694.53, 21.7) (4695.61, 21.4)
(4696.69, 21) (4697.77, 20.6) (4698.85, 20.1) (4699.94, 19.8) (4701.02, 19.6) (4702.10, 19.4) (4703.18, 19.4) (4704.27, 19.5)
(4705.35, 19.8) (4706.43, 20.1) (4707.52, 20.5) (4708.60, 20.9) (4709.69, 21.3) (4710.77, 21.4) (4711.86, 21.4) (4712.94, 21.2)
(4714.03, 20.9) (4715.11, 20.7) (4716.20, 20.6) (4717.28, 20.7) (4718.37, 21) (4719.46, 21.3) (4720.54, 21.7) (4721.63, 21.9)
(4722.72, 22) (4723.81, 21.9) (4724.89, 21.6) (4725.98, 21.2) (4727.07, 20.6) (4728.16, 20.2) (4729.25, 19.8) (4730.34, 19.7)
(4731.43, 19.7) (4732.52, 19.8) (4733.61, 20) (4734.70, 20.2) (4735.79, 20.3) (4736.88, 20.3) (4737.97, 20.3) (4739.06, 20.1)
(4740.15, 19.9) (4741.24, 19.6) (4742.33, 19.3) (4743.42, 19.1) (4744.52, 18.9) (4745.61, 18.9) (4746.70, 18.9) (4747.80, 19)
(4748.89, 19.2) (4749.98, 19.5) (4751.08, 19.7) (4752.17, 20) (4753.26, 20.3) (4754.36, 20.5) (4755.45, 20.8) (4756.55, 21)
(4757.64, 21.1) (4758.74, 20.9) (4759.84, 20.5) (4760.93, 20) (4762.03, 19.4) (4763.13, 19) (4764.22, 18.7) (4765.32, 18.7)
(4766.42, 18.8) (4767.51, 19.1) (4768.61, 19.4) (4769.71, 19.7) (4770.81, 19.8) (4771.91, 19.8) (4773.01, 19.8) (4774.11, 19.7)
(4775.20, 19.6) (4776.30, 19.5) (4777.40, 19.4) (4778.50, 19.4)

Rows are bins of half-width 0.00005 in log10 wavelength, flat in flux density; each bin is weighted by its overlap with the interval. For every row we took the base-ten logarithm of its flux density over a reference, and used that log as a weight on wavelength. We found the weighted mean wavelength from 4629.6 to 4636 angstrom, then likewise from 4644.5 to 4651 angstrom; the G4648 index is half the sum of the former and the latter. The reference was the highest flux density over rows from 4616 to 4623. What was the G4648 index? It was 4640.4 angstrom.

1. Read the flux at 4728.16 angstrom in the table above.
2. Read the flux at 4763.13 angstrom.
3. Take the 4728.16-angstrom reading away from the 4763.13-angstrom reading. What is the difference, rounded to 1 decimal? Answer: -1.2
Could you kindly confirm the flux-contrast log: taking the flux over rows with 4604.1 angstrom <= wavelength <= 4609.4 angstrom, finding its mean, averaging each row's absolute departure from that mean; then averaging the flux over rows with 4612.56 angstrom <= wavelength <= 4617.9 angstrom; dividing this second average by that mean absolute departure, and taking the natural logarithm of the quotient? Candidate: 3.8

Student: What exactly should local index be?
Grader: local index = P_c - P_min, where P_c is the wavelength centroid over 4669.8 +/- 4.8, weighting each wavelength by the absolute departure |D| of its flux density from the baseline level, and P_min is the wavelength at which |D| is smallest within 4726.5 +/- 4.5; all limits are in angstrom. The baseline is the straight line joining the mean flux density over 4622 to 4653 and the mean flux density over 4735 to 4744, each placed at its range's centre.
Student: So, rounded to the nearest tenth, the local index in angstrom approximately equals -58.7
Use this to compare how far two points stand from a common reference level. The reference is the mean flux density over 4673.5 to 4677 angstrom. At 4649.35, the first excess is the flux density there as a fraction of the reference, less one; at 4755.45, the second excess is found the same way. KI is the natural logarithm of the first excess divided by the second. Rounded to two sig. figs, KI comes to -0.13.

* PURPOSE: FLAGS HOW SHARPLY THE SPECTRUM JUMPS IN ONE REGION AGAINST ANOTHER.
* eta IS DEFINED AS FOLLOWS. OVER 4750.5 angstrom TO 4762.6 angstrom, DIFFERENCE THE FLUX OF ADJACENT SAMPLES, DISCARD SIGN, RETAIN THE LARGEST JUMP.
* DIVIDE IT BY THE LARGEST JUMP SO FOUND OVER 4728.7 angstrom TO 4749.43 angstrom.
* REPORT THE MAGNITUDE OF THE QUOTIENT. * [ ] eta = 2.0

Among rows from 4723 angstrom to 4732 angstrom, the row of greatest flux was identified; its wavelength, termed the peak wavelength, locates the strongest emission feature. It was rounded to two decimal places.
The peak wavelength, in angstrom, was 4723.81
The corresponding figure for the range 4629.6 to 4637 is 4630.12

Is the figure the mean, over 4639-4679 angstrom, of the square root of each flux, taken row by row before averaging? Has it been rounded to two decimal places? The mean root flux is 4.56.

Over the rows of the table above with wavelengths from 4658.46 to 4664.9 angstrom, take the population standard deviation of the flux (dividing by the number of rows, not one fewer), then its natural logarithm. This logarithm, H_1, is -0.72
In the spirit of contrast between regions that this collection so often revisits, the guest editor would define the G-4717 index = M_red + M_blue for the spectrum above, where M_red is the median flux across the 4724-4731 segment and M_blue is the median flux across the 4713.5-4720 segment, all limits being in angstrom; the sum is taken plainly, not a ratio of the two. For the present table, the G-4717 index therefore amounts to 41.2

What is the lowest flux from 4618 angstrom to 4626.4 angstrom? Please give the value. 21.7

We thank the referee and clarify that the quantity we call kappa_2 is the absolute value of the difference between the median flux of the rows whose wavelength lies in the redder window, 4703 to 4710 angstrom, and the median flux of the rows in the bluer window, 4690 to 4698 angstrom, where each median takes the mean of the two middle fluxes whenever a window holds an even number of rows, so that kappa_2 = 1.7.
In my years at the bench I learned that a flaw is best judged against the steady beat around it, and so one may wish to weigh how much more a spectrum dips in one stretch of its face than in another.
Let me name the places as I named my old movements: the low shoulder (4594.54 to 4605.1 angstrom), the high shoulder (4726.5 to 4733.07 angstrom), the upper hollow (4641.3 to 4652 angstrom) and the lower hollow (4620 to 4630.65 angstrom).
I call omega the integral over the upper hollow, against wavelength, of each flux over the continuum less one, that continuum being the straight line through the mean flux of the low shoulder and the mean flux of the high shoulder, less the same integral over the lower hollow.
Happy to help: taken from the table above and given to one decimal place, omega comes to -1.0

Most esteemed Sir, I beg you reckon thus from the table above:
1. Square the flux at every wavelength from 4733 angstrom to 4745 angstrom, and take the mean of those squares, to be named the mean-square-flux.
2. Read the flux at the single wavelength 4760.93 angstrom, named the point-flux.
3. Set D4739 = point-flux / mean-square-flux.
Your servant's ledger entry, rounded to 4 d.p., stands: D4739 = 0.0509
